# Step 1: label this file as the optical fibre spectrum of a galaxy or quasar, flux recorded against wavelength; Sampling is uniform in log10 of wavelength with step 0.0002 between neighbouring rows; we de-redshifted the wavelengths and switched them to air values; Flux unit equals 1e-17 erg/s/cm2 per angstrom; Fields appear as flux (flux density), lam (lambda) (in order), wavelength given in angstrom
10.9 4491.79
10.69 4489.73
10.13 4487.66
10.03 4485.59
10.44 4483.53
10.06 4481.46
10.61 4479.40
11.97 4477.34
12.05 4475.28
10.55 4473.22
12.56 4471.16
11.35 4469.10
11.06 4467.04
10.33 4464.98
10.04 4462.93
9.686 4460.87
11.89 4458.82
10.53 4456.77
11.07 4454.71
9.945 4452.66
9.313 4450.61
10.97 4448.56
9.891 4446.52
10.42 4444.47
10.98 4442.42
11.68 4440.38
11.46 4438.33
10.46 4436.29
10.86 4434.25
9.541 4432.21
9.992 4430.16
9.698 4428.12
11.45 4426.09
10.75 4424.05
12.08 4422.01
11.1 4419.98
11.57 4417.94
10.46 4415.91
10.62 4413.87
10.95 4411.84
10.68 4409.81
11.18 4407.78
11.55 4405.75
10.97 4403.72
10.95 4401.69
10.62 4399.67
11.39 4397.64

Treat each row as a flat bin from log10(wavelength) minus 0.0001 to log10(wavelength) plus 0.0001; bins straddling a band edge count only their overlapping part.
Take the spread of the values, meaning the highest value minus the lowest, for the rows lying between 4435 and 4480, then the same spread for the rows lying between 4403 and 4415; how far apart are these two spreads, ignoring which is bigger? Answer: 2.32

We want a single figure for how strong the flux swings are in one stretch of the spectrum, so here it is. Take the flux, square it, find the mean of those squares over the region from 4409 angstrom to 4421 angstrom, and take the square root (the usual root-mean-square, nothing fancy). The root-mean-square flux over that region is 10.9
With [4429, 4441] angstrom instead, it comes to 10.7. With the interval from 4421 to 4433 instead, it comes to 10.6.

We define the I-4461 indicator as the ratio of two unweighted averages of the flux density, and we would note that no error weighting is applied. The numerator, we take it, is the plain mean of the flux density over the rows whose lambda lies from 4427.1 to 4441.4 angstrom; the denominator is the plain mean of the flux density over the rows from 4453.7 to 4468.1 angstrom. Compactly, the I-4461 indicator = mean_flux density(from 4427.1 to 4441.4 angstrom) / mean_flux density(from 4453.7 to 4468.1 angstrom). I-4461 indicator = 0.99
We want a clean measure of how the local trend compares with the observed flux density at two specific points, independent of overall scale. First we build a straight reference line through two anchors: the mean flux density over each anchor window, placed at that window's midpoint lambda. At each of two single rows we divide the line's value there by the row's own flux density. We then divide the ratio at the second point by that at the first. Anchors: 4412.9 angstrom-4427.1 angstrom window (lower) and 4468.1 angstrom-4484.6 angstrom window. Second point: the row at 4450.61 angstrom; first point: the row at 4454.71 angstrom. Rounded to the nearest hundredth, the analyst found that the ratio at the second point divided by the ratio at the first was 1.19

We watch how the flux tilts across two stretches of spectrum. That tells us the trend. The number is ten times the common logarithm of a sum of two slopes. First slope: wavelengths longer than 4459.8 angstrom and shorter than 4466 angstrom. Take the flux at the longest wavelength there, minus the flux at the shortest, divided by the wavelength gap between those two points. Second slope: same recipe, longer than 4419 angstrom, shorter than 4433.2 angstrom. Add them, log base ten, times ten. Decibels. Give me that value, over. -15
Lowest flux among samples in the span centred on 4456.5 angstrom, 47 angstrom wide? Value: 9.313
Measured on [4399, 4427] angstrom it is 10.46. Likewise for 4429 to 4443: 9.541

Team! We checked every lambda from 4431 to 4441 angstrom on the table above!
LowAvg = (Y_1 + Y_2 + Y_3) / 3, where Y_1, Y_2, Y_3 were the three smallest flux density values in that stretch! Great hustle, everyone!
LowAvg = 10.3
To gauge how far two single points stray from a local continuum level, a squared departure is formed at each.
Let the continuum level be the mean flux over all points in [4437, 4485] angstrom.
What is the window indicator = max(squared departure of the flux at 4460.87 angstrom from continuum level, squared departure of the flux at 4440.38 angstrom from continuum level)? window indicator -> 1.3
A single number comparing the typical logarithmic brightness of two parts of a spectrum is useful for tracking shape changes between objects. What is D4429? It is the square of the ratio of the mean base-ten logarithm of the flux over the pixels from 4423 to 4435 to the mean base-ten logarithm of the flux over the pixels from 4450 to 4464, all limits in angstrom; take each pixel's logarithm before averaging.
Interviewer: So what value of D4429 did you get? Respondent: 1.00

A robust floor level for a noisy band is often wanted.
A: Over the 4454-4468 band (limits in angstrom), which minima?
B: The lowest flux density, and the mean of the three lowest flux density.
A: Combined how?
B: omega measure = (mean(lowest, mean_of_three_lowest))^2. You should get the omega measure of 97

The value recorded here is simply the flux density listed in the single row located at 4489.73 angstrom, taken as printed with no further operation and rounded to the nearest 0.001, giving 10.690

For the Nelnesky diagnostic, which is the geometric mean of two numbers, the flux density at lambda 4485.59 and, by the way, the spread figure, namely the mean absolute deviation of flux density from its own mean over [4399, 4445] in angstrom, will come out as 2.2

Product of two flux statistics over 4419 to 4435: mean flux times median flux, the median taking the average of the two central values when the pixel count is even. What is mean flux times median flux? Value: 115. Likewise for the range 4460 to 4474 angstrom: 114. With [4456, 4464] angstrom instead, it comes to 108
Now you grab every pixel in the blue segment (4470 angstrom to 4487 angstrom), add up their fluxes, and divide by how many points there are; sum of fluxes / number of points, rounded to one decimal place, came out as 11.0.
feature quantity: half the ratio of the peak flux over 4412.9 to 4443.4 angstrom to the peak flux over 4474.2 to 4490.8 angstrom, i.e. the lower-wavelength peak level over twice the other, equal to 0.501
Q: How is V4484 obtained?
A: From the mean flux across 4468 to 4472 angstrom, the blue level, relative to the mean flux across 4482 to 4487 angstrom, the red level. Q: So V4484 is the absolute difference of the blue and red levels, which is 1.7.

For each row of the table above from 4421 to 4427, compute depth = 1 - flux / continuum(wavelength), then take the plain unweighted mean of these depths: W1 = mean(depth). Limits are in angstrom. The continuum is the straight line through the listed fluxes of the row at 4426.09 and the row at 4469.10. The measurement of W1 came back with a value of 0.00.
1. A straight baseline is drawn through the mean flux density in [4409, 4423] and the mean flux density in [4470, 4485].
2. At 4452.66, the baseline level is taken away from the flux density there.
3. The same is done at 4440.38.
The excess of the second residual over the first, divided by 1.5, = 1.2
